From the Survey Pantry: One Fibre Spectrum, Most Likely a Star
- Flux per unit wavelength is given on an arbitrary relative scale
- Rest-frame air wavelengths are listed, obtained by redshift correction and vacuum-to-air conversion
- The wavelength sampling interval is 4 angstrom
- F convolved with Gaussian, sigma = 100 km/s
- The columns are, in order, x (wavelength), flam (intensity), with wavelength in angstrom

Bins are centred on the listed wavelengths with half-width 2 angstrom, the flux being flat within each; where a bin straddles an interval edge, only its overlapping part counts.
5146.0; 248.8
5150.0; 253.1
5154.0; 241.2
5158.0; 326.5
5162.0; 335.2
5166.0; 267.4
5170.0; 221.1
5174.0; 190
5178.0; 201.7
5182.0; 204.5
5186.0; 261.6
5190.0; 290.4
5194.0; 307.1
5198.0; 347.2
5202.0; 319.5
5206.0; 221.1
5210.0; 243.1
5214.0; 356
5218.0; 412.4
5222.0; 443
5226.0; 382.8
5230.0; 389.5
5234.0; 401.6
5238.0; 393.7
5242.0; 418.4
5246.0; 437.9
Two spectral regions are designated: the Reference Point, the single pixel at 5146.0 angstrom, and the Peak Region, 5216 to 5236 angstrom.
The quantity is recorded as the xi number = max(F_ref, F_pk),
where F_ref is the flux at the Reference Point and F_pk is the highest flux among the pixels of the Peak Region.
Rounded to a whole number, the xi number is 443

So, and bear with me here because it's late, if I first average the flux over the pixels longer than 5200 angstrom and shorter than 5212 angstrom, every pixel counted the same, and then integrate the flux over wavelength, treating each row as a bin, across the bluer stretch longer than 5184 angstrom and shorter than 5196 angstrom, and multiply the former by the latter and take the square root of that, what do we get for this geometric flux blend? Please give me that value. 947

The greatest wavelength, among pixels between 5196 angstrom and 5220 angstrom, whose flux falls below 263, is 5210.0 angstrom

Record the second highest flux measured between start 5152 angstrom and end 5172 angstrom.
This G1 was 326.5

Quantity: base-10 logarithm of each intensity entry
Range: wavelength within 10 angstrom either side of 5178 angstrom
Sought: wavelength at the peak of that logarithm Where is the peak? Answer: 5186.0 angstrom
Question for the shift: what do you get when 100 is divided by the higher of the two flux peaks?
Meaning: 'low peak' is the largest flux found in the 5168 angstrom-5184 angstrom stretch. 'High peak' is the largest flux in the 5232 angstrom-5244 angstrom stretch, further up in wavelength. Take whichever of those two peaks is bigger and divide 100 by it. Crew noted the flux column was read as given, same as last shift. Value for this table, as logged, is 0.239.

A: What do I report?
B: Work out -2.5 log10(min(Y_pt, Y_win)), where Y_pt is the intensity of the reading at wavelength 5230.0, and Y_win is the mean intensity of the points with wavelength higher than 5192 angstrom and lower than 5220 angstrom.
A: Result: -6.25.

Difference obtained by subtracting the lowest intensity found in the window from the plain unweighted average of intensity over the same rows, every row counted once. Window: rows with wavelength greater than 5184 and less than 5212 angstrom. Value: 63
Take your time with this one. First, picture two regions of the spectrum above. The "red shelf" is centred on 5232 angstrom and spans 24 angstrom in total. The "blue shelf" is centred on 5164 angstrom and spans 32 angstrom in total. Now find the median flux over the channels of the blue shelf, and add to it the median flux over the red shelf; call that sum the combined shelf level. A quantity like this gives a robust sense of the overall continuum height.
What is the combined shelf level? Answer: 645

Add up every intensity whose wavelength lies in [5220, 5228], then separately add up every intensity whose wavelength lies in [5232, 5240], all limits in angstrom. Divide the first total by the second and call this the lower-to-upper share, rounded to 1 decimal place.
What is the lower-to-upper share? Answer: 1.0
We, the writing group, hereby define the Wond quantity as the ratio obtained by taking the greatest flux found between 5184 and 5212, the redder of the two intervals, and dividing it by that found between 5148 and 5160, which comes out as 1.06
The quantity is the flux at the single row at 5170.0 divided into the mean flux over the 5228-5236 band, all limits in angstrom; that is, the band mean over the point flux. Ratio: 1.8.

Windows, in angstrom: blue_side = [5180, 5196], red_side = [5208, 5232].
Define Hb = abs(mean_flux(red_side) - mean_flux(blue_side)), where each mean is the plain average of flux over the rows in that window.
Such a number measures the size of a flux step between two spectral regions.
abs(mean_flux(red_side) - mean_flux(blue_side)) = 105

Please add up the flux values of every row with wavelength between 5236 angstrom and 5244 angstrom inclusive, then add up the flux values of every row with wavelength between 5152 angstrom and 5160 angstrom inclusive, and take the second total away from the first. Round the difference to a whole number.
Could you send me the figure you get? 244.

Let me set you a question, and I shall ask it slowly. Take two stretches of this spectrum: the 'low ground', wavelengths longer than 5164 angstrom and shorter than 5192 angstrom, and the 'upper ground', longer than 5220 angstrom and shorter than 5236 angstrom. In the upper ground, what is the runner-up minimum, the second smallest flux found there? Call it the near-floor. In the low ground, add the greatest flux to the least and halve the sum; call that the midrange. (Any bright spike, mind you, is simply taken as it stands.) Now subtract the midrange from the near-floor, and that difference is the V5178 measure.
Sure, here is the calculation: 149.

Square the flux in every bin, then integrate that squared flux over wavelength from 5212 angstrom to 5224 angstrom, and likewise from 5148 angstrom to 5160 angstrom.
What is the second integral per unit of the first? 0.46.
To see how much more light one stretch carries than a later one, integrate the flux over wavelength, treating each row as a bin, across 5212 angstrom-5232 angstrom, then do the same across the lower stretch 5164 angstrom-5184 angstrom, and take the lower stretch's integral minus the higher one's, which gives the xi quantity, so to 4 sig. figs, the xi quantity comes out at -3596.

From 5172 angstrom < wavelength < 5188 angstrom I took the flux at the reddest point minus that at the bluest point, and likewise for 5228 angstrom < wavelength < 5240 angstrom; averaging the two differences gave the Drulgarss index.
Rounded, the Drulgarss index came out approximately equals 38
